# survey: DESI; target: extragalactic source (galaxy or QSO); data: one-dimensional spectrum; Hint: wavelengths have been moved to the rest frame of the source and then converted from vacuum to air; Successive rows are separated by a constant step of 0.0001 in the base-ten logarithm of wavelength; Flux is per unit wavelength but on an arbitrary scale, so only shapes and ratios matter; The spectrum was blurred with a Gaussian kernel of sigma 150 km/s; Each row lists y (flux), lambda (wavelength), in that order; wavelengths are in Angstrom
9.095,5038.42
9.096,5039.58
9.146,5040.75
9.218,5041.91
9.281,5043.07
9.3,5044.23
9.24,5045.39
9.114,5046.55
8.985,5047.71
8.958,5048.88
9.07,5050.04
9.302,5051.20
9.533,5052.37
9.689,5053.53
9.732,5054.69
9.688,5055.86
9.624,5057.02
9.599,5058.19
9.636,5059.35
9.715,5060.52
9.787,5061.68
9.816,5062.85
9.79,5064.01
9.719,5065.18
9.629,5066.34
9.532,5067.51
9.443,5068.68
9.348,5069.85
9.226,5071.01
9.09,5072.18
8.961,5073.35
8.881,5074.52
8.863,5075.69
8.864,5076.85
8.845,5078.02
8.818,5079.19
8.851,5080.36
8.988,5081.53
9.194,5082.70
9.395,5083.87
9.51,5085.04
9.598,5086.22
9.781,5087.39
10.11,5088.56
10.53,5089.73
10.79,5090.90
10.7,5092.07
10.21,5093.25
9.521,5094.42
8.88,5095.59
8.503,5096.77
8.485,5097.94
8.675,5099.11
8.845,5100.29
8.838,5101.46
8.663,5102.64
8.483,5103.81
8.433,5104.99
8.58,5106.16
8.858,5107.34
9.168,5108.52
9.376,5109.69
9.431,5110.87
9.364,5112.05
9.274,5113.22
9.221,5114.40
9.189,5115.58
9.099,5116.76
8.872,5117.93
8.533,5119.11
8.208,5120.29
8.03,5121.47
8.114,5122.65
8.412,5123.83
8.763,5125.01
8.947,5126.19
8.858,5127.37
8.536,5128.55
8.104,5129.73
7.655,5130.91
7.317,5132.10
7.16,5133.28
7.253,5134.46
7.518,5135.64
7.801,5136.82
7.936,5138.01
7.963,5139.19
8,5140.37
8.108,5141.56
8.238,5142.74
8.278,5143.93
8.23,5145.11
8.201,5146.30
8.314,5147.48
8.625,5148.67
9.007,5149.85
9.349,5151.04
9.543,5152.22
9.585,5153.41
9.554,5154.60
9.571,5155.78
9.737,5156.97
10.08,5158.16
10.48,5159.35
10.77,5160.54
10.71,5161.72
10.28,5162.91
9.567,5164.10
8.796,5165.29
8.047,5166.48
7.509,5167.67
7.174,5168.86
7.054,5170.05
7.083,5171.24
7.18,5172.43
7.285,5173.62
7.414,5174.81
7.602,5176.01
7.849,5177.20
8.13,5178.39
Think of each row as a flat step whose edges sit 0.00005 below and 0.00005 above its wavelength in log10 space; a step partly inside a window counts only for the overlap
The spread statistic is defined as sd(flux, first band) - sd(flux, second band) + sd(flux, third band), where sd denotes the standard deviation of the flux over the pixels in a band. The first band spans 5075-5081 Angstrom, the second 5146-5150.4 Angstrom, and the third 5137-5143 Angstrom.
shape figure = -0.2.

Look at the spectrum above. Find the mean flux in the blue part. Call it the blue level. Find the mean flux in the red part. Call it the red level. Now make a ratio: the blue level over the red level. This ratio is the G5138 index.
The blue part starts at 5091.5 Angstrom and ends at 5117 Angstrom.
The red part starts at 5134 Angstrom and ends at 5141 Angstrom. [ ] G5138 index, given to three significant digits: 1.17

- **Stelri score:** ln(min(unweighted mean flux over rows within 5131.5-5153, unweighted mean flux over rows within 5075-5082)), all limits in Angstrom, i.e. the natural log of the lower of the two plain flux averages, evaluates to 2.10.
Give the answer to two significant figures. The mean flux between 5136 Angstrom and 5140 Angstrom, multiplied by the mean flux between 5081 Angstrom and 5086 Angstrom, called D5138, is 73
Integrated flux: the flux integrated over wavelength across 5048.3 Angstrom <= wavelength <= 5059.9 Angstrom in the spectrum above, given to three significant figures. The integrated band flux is 110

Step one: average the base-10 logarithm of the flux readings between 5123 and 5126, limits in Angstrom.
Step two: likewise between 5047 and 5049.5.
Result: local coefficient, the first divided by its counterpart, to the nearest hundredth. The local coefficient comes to 0.98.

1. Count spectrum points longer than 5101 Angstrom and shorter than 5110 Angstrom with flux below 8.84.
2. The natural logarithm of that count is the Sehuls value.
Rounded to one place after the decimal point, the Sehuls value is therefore 1.6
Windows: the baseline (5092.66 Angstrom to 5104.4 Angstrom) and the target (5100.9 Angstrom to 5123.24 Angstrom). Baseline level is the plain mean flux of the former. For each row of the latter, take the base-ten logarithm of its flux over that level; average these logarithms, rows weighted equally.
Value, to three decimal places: -0.005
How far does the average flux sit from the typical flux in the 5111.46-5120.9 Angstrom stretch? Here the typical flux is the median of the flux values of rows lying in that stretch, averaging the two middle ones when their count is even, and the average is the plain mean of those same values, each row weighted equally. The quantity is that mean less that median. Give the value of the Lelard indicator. -0.17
